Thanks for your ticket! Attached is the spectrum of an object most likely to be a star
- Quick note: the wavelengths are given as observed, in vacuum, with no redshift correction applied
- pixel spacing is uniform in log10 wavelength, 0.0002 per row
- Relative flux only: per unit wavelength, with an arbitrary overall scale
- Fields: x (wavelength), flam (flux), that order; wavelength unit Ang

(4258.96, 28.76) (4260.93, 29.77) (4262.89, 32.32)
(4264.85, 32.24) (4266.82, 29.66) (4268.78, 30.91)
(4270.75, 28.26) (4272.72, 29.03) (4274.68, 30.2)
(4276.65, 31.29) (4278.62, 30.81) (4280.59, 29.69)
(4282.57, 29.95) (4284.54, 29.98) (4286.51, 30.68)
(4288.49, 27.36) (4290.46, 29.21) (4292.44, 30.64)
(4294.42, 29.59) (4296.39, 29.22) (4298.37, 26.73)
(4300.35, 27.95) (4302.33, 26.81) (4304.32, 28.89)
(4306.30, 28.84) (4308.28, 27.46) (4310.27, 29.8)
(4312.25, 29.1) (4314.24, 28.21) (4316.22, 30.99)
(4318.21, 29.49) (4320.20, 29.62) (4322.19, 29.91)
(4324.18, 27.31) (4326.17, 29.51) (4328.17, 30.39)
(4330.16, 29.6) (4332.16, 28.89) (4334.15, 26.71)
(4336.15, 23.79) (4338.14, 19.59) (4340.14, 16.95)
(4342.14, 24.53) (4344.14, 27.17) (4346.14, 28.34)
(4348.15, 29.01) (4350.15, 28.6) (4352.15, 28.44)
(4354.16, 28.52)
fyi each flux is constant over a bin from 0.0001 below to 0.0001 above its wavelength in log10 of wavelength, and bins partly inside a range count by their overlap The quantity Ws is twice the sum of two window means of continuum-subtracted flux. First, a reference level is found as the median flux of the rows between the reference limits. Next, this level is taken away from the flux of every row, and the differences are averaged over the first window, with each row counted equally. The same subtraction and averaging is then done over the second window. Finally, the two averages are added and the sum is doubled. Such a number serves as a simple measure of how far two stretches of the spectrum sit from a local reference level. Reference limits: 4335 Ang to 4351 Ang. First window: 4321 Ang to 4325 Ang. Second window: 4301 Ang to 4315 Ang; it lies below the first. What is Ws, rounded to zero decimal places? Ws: 11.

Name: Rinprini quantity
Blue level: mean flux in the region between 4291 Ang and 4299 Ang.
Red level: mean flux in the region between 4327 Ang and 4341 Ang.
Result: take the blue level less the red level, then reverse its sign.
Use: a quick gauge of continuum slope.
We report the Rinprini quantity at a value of -3.9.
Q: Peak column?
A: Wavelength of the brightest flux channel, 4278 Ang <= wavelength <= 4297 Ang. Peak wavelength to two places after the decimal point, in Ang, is 4278.62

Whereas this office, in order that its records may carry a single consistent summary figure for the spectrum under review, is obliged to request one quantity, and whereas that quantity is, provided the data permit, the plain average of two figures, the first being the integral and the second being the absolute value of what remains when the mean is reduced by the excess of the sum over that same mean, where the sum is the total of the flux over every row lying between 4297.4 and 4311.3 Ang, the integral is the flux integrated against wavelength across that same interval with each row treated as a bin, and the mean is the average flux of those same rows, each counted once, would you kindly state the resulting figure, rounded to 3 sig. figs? 265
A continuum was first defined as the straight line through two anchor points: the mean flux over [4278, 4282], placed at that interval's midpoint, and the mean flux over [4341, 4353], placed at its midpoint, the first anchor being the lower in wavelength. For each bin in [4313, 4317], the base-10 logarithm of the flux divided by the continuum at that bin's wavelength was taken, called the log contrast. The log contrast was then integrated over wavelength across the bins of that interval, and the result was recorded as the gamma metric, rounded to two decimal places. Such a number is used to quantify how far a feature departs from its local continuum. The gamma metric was 0.04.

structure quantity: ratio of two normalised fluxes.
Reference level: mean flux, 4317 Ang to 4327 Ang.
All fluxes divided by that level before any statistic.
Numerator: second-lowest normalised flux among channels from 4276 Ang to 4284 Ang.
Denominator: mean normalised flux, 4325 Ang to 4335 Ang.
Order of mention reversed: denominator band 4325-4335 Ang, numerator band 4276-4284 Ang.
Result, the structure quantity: 1.03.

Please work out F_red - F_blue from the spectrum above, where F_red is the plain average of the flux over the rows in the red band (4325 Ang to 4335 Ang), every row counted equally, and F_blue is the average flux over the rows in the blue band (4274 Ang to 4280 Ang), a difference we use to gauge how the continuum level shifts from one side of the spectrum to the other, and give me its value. -1.7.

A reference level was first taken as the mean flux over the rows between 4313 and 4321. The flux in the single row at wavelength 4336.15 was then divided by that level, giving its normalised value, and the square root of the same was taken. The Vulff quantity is 0.90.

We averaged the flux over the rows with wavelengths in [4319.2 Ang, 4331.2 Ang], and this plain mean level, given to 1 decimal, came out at 29.4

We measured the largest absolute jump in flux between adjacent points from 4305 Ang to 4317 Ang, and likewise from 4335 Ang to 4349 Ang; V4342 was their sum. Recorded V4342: 10.4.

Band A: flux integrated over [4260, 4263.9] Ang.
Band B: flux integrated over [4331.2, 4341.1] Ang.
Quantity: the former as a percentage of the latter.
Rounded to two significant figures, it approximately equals 53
